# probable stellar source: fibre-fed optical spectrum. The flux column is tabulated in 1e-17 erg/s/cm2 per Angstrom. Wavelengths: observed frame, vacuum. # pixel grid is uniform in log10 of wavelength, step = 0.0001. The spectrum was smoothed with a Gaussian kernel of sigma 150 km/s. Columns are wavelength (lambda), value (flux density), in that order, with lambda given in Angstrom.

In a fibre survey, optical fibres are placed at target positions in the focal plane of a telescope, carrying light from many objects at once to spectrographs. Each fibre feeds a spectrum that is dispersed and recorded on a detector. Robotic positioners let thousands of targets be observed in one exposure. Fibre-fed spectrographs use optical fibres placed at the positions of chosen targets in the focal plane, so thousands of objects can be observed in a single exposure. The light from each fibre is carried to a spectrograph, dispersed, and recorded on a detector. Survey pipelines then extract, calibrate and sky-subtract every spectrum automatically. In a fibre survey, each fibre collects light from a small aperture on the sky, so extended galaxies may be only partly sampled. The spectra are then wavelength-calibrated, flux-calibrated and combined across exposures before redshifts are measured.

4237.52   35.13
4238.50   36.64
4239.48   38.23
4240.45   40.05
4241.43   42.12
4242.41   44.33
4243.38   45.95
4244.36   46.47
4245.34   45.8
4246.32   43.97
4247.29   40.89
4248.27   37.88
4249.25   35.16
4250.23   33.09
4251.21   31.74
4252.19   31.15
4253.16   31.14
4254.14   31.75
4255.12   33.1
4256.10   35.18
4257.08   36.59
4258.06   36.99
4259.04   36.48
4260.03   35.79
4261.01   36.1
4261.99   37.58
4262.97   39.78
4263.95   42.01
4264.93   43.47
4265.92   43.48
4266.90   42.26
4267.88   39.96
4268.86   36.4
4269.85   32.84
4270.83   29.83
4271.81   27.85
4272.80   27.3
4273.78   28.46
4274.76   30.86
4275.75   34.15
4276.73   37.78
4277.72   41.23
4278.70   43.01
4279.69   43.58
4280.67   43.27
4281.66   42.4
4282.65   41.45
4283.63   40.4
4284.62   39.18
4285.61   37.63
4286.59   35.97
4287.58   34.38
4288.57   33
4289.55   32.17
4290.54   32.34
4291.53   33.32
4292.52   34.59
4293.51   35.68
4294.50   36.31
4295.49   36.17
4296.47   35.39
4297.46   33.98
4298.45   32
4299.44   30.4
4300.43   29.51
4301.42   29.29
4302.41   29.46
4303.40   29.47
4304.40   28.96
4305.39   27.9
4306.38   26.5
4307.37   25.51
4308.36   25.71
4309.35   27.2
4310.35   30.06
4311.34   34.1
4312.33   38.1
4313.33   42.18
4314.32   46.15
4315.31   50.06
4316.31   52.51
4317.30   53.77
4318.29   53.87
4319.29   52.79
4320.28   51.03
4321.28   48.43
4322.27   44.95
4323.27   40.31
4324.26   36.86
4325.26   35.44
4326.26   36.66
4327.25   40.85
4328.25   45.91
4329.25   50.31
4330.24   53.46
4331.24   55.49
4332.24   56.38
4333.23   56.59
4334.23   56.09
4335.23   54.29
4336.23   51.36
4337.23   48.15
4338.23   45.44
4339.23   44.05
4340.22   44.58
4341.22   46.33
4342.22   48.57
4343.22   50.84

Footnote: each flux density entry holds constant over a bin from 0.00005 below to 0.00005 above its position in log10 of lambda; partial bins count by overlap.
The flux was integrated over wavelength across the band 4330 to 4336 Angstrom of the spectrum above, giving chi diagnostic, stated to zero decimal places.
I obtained 332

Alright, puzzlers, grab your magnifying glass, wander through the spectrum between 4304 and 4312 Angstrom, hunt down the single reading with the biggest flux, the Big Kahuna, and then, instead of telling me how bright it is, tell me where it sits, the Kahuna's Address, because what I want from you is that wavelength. 4311.34 Angstrom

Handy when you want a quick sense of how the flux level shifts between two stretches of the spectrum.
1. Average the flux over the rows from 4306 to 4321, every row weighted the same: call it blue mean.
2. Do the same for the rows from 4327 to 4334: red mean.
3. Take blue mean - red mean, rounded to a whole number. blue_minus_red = -11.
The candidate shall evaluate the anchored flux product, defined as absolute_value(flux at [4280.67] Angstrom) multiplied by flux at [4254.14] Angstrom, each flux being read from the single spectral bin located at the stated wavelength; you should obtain 1374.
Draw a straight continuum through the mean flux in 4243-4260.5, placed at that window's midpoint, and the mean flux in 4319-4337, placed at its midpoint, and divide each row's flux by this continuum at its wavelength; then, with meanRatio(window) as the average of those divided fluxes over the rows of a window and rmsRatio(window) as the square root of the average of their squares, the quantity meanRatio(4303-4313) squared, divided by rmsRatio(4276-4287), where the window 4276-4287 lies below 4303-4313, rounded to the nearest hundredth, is 0.43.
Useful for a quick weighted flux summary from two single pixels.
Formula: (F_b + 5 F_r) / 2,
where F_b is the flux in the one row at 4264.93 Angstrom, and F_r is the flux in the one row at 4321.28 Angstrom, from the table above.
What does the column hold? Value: 143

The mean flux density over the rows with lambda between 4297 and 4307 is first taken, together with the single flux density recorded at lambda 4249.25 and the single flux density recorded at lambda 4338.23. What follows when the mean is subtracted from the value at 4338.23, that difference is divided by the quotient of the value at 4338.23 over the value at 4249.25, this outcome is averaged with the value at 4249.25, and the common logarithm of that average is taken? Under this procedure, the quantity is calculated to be 1.37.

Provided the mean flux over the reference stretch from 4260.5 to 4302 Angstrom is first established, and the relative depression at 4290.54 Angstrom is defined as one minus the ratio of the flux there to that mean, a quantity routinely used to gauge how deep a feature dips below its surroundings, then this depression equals 0.10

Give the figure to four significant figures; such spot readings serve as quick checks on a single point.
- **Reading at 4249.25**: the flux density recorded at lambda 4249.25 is 35.16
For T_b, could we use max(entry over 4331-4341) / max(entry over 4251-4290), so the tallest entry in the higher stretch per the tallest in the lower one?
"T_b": 1.30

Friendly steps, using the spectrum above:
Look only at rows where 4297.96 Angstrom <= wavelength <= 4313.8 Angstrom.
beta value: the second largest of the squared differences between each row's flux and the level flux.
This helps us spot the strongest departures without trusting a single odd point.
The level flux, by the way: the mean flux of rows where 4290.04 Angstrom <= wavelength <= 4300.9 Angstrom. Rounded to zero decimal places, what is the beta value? 66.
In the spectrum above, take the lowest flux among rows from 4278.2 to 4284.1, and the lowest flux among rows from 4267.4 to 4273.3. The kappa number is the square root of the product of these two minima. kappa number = 33.2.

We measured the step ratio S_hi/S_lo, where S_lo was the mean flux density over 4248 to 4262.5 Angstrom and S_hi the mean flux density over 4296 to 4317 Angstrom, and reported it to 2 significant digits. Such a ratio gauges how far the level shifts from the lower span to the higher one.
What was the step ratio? 0.97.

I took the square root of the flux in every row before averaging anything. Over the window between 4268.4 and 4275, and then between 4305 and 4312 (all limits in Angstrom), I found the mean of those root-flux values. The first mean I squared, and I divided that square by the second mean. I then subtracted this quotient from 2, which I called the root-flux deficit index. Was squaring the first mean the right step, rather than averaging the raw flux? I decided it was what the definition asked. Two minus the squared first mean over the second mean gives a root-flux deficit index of -3.7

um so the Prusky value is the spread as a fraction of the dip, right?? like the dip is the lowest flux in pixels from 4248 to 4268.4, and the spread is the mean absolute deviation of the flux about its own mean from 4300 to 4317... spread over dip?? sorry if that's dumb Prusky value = 0.23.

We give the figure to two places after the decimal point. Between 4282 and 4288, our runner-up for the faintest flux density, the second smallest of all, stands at 35.97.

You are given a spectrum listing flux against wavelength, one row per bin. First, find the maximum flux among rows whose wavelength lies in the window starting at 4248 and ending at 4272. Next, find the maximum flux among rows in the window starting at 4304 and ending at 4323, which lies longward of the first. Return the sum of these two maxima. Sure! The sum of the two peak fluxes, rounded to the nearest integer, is 97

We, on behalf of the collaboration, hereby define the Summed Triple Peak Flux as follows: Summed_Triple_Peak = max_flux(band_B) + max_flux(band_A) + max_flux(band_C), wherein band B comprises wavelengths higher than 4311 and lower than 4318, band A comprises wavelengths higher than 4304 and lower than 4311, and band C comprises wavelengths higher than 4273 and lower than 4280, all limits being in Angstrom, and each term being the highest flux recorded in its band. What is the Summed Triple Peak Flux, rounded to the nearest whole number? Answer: 127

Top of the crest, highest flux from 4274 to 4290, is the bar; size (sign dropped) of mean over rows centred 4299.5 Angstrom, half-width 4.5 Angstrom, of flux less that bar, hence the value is 12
